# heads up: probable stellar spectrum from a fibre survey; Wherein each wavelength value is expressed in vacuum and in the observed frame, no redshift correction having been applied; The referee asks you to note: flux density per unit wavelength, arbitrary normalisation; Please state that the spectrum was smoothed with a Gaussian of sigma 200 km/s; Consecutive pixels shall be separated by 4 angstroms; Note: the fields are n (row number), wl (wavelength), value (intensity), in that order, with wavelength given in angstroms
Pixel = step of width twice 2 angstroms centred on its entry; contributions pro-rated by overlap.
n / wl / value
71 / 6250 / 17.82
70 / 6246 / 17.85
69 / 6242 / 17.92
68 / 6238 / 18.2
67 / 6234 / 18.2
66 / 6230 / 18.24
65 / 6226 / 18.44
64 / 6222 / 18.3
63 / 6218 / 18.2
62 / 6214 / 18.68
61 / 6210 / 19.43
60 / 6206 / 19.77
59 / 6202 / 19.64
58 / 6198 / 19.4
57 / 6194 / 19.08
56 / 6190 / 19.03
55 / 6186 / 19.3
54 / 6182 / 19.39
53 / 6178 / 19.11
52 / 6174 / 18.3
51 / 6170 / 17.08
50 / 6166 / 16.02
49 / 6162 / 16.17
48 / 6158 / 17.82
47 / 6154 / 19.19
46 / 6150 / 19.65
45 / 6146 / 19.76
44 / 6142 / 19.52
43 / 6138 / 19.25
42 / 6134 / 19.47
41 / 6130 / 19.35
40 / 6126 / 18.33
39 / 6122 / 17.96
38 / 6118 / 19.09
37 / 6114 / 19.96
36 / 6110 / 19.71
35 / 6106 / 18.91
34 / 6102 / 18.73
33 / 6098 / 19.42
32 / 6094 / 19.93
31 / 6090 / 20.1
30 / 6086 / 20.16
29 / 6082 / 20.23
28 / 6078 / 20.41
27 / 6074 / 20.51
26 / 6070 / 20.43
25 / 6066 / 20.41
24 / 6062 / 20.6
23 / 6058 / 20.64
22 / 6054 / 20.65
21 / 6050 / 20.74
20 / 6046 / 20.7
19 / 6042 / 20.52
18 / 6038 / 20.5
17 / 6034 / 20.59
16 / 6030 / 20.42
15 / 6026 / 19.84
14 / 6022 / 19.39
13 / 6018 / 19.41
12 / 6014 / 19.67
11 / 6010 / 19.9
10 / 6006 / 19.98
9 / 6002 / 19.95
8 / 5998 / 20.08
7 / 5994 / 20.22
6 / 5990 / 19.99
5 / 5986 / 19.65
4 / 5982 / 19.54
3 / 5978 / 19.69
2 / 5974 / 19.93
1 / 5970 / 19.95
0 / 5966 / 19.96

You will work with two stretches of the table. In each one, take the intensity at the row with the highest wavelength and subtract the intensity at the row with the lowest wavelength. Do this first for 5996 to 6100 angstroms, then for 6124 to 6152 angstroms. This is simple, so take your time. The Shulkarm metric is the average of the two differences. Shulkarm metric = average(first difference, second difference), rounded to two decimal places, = 0.33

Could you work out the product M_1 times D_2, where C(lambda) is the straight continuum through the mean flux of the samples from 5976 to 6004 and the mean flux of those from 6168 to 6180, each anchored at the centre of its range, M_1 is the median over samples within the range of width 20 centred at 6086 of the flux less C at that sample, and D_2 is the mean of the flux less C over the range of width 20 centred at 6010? 0.11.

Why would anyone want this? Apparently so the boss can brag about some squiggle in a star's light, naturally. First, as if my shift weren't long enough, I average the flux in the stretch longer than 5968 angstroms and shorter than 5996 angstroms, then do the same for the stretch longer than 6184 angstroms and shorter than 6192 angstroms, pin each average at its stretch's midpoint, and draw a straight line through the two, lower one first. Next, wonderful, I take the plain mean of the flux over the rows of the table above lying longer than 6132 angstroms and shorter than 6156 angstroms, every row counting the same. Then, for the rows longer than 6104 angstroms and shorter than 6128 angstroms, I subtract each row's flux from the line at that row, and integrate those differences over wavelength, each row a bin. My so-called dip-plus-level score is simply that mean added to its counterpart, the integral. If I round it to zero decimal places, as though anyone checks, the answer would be 29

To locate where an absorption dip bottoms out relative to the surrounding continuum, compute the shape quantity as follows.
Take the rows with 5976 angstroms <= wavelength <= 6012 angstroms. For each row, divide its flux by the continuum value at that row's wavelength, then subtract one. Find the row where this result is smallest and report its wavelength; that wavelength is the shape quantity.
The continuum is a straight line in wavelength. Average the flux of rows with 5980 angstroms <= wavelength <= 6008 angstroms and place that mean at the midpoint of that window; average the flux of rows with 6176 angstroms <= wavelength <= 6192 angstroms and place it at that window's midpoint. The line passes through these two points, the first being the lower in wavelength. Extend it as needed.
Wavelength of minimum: 5982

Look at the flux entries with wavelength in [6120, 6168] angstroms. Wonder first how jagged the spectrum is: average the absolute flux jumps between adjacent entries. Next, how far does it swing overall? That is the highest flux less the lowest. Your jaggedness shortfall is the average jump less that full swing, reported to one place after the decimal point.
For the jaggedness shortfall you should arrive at -3.2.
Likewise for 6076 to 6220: -3.9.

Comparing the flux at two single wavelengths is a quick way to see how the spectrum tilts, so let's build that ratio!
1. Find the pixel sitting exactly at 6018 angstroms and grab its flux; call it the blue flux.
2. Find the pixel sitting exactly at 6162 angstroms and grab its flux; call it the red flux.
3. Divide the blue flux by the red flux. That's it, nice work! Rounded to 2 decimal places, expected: 1.20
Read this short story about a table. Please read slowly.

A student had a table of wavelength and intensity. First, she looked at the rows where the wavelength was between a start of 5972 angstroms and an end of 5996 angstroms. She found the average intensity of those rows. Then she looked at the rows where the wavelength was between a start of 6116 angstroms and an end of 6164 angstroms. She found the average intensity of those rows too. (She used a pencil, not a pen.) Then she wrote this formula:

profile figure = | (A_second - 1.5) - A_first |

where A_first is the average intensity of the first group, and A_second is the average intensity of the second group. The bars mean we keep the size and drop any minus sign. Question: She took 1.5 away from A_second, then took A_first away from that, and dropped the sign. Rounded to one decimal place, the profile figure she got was 2.5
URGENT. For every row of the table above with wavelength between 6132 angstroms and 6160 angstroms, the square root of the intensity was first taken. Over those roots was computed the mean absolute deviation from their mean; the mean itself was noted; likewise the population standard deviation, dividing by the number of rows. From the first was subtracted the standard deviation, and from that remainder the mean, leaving -4.407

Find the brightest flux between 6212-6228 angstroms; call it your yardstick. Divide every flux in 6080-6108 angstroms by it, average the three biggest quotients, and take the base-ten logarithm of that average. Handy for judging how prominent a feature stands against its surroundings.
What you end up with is 0.033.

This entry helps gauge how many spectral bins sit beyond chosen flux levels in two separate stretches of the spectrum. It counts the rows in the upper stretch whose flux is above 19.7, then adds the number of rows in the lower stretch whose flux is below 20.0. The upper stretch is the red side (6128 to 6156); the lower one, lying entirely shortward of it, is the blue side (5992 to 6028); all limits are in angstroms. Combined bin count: 8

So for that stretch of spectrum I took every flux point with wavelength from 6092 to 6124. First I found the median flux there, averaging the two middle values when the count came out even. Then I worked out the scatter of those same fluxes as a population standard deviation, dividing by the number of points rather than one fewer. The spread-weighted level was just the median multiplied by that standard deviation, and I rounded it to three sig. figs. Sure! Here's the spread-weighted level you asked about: 12.3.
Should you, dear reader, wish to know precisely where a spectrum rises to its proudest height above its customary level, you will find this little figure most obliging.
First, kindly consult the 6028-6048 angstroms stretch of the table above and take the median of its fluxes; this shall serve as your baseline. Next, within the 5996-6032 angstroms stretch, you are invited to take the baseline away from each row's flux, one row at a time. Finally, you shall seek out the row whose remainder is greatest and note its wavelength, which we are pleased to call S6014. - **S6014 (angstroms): 6030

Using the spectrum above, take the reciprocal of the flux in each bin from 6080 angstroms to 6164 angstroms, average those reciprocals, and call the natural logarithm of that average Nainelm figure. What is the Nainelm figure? -2.95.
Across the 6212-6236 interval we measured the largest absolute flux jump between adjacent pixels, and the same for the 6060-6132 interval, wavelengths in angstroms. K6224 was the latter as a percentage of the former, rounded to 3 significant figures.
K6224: 235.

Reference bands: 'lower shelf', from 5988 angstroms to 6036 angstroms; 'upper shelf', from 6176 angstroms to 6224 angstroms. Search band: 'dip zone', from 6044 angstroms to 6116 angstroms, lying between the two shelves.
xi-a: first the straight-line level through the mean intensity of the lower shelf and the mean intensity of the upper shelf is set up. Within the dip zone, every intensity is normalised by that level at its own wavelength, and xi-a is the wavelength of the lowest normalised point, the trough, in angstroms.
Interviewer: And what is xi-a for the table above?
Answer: 6102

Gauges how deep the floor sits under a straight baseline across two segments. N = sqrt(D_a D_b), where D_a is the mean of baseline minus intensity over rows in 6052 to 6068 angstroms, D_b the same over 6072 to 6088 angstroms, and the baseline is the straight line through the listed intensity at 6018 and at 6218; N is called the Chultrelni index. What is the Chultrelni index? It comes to 1.4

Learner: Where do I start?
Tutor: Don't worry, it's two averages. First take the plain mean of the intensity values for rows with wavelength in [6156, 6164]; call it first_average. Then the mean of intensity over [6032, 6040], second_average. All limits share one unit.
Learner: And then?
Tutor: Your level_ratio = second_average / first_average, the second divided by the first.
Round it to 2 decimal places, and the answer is 1.21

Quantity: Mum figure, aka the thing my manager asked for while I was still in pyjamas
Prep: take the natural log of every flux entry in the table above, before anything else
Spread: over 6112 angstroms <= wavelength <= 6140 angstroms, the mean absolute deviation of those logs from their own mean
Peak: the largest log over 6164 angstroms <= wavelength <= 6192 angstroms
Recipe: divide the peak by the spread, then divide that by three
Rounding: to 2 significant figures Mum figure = 36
